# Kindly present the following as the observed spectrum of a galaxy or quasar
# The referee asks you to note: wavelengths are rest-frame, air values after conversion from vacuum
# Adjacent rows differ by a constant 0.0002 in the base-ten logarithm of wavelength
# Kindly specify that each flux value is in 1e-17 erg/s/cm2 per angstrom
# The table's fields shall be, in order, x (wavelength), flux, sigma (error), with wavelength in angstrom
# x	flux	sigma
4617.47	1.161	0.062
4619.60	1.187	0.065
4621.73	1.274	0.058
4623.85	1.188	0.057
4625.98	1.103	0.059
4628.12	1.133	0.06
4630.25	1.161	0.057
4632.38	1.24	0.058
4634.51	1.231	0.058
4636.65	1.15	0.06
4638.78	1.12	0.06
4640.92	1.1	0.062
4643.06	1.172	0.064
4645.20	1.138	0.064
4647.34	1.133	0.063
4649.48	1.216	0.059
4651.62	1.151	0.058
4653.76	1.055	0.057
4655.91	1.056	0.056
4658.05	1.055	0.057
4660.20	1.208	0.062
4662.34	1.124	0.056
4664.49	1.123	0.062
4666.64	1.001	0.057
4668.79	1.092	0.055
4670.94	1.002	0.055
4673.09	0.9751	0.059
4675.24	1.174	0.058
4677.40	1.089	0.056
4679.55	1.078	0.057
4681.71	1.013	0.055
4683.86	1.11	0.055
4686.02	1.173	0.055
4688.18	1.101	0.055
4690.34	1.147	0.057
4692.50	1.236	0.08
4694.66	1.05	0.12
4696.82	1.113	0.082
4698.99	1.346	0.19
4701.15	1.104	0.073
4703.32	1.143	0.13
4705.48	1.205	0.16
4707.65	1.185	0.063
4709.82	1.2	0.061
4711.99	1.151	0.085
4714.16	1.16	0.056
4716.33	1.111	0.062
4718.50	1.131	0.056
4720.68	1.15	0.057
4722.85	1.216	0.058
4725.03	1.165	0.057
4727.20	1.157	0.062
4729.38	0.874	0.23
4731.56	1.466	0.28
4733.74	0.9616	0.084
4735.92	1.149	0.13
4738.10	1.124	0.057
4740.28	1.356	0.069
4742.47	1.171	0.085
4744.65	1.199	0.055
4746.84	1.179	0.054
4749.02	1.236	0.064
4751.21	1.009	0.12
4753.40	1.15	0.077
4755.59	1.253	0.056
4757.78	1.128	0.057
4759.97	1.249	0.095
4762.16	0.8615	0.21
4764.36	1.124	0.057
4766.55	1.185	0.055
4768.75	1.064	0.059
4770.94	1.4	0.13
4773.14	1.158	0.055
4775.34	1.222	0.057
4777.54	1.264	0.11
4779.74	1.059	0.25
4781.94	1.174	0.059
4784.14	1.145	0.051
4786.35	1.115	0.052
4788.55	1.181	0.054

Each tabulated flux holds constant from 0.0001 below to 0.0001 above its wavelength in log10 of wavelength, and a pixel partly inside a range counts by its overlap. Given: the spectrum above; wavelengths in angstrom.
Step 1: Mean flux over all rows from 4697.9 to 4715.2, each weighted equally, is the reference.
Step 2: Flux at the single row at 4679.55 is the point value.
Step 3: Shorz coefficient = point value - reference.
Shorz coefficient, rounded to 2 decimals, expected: -0.11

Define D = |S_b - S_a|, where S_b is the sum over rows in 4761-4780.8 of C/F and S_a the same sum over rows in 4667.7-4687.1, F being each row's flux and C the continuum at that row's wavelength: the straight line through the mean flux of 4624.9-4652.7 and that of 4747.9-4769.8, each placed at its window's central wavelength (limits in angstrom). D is 0.7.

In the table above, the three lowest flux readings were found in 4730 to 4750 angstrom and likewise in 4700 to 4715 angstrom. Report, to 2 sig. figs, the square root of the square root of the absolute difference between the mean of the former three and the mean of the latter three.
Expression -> 0.48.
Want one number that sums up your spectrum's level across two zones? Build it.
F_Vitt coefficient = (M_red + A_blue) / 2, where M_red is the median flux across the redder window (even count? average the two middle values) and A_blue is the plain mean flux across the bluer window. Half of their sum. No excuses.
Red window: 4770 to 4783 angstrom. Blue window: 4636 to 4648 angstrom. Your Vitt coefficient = 1.17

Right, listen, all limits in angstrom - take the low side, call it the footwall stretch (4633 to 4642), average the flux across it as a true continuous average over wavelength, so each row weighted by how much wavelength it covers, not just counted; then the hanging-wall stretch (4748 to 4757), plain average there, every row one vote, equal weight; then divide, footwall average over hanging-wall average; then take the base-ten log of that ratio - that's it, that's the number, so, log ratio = 0.00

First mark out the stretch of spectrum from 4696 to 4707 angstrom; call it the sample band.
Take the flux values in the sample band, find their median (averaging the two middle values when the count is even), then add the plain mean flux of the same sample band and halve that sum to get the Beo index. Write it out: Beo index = 1.16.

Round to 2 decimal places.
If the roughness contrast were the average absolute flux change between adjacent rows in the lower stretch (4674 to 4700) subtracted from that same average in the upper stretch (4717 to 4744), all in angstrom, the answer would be 0.10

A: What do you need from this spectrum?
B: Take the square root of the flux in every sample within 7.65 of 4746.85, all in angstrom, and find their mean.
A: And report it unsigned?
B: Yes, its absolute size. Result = 1.09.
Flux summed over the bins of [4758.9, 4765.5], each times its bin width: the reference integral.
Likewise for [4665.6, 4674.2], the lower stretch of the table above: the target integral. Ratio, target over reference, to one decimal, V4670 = 1.2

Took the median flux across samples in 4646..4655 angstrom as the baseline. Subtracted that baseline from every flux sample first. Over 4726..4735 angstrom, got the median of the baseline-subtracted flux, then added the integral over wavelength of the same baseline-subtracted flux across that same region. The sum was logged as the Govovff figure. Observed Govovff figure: -0.32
